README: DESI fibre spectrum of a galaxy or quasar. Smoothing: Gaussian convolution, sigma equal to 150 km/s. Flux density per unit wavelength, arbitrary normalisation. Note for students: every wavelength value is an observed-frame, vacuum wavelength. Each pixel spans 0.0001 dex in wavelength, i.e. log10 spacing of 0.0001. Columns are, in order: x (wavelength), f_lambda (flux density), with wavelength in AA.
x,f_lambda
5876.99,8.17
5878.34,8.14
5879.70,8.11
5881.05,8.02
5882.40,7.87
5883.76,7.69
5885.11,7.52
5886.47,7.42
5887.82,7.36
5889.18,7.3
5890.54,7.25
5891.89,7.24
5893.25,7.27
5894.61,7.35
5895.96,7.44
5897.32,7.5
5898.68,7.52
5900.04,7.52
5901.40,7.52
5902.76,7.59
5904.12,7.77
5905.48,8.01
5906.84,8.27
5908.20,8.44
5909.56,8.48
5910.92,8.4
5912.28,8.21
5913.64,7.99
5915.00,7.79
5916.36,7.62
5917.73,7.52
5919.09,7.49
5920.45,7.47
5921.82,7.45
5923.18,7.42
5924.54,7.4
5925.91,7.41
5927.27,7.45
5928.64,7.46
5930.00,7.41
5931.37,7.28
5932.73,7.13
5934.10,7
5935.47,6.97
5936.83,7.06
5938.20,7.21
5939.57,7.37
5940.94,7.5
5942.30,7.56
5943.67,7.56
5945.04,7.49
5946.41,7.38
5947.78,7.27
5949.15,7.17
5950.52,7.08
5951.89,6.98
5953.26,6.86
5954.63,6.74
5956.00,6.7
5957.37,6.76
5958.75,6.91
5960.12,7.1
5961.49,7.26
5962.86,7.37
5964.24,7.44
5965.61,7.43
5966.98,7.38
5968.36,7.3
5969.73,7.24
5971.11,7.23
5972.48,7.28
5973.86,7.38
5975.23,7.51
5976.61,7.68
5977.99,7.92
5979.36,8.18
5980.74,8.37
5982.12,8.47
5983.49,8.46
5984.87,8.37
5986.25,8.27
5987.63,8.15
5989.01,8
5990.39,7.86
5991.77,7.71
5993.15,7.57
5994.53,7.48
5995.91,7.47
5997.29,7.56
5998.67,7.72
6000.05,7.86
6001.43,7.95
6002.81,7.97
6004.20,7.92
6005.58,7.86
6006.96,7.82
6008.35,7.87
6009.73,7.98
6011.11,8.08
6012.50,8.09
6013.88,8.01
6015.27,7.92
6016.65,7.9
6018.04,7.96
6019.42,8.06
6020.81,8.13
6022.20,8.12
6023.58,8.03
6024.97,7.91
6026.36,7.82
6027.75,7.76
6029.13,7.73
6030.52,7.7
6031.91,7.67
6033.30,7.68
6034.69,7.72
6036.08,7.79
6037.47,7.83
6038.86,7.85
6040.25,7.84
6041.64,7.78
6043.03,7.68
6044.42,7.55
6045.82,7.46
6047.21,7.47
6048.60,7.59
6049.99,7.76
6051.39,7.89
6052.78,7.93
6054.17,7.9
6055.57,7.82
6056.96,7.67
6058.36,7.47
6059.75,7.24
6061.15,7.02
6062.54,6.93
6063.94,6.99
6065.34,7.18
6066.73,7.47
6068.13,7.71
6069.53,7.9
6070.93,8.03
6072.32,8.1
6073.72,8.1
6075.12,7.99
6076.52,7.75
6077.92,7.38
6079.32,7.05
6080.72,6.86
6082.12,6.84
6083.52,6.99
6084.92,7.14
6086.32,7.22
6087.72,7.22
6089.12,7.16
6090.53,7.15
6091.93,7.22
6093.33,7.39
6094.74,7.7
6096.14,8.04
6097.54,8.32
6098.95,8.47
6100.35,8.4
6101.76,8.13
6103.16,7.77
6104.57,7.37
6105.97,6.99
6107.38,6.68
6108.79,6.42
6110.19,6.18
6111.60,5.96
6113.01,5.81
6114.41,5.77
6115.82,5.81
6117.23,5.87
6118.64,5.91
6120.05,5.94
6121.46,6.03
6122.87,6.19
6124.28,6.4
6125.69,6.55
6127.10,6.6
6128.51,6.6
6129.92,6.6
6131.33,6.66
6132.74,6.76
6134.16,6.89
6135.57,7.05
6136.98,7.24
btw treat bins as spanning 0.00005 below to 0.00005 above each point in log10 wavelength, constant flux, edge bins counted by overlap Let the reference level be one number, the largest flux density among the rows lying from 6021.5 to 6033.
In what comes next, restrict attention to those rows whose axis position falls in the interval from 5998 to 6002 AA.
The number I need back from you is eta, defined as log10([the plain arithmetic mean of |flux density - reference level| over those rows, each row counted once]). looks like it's -0.56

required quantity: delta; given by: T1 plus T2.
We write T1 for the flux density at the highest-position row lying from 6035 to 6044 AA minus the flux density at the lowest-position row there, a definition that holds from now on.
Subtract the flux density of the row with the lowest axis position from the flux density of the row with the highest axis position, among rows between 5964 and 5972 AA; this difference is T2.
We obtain -0.3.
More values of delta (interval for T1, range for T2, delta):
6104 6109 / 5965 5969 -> -1.1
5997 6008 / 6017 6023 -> 0.4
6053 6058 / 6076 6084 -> -1.0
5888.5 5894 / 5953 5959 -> 0.0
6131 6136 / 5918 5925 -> 0.3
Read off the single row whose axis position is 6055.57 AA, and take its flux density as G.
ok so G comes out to 7.82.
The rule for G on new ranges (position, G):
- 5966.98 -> 7.38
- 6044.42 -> 7.55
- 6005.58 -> 7.86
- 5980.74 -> 8.37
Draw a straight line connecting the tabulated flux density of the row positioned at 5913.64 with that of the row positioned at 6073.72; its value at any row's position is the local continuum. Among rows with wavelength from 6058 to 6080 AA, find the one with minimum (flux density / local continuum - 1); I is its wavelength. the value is 6062.54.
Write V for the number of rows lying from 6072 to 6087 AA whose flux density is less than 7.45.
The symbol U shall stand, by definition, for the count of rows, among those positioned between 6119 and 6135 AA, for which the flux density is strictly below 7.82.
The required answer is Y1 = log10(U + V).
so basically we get 1.26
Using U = 11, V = 7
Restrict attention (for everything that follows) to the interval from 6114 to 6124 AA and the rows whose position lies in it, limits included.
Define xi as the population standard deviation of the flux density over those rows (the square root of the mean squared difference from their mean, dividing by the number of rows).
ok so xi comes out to 0.13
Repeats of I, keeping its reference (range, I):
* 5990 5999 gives 5995.91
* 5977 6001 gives 5995.91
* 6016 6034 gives 6031.91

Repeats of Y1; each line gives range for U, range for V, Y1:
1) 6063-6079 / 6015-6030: 0.78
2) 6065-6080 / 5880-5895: 1.11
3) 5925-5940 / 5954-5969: 1.34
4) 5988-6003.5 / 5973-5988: 0.85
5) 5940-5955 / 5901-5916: 1.04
